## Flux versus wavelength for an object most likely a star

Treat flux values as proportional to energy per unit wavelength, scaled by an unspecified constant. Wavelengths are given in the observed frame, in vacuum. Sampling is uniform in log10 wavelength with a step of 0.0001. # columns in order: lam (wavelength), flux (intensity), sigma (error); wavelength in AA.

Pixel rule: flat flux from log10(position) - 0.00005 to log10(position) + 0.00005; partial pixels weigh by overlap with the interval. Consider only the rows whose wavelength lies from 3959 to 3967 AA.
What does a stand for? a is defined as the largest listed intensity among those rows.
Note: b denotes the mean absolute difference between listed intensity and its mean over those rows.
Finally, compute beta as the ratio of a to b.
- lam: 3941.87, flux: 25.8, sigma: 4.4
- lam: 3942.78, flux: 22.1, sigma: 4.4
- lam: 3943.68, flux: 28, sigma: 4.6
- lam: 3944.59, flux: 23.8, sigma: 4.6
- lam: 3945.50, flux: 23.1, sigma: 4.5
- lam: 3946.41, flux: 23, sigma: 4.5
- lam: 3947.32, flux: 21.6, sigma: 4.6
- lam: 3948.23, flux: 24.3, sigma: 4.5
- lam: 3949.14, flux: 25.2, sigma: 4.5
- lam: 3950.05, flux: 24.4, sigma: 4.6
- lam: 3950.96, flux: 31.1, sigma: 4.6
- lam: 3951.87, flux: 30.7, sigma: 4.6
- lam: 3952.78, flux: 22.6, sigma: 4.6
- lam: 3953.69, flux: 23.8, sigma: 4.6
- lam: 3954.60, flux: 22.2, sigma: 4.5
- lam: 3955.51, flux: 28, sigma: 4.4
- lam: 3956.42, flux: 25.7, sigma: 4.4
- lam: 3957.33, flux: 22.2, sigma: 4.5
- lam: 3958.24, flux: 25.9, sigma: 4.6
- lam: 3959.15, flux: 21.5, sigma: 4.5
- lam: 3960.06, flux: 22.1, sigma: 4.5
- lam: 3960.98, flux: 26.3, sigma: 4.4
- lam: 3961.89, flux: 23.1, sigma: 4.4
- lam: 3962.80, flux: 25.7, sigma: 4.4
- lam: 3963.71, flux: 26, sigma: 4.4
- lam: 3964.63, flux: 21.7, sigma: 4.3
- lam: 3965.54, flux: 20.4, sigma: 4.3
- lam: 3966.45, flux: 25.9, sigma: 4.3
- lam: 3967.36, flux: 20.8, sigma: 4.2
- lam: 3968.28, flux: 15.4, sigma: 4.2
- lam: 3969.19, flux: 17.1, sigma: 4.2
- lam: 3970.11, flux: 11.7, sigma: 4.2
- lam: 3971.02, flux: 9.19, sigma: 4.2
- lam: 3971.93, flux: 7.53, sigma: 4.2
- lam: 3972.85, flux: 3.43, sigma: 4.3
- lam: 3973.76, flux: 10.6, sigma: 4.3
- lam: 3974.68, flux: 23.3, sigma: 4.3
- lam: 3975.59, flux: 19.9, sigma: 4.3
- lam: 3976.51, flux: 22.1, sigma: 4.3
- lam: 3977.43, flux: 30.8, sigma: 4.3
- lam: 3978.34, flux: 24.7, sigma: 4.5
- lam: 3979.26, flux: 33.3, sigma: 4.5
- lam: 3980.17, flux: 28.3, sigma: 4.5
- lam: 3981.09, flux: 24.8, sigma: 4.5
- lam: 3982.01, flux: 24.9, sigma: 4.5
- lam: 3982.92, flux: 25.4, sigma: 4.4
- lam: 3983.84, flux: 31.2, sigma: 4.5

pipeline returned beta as 12.6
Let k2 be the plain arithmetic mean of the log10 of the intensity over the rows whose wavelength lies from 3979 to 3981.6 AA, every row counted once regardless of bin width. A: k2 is 1.46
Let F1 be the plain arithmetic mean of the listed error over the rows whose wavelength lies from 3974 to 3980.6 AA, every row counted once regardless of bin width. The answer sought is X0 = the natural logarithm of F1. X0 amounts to 1.48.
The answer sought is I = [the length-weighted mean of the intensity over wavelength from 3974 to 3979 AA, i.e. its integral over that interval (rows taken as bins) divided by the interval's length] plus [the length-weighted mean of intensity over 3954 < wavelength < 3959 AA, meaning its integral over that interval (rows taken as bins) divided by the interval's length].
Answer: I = 49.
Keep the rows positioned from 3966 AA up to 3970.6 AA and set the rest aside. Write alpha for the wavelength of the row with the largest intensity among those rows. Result 3966.45 AA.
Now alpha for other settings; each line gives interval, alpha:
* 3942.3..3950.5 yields 3943.68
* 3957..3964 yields 3960.98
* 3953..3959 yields 3955.51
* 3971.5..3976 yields 3974.68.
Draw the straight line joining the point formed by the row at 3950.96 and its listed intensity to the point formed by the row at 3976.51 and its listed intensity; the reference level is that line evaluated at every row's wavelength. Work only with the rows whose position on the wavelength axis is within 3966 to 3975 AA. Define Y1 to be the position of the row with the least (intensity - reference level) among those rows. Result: 3972.85 AA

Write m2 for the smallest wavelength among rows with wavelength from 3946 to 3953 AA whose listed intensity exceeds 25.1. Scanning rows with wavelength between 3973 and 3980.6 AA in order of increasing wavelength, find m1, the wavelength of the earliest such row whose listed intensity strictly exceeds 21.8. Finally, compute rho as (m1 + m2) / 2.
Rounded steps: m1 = 3974.68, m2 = 3949.14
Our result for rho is 3961.9 AA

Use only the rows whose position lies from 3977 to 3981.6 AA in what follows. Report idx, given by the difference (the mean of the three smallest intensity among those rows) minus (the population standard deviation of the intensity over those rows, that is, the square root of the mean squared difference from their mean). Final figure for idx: 22.6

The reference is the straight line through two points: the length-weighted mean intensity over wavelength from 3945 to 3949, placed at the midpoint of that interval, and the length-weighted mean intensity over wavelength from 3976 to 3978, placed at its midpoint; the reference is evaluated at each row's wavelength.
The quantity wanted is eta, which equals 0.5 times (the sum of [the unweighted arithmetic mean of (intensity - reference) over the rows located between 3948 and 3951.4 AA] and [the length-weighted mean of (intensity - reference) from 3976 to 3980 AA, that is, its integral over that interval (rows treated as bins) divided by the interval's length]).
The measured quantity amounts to 2.1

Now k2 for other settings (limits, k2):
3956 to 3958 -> 1.38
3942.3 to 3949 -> 1.37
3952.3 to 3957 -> 1.39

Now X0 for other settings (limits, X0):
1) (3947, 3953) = 1.52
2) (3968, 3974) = 1.44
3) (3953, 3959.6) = 1.50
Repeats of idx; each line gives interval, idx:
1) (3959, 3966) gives 19.0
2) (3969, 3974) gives 2.6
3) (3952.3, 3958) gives 20.2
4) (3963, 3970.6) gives 10.1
